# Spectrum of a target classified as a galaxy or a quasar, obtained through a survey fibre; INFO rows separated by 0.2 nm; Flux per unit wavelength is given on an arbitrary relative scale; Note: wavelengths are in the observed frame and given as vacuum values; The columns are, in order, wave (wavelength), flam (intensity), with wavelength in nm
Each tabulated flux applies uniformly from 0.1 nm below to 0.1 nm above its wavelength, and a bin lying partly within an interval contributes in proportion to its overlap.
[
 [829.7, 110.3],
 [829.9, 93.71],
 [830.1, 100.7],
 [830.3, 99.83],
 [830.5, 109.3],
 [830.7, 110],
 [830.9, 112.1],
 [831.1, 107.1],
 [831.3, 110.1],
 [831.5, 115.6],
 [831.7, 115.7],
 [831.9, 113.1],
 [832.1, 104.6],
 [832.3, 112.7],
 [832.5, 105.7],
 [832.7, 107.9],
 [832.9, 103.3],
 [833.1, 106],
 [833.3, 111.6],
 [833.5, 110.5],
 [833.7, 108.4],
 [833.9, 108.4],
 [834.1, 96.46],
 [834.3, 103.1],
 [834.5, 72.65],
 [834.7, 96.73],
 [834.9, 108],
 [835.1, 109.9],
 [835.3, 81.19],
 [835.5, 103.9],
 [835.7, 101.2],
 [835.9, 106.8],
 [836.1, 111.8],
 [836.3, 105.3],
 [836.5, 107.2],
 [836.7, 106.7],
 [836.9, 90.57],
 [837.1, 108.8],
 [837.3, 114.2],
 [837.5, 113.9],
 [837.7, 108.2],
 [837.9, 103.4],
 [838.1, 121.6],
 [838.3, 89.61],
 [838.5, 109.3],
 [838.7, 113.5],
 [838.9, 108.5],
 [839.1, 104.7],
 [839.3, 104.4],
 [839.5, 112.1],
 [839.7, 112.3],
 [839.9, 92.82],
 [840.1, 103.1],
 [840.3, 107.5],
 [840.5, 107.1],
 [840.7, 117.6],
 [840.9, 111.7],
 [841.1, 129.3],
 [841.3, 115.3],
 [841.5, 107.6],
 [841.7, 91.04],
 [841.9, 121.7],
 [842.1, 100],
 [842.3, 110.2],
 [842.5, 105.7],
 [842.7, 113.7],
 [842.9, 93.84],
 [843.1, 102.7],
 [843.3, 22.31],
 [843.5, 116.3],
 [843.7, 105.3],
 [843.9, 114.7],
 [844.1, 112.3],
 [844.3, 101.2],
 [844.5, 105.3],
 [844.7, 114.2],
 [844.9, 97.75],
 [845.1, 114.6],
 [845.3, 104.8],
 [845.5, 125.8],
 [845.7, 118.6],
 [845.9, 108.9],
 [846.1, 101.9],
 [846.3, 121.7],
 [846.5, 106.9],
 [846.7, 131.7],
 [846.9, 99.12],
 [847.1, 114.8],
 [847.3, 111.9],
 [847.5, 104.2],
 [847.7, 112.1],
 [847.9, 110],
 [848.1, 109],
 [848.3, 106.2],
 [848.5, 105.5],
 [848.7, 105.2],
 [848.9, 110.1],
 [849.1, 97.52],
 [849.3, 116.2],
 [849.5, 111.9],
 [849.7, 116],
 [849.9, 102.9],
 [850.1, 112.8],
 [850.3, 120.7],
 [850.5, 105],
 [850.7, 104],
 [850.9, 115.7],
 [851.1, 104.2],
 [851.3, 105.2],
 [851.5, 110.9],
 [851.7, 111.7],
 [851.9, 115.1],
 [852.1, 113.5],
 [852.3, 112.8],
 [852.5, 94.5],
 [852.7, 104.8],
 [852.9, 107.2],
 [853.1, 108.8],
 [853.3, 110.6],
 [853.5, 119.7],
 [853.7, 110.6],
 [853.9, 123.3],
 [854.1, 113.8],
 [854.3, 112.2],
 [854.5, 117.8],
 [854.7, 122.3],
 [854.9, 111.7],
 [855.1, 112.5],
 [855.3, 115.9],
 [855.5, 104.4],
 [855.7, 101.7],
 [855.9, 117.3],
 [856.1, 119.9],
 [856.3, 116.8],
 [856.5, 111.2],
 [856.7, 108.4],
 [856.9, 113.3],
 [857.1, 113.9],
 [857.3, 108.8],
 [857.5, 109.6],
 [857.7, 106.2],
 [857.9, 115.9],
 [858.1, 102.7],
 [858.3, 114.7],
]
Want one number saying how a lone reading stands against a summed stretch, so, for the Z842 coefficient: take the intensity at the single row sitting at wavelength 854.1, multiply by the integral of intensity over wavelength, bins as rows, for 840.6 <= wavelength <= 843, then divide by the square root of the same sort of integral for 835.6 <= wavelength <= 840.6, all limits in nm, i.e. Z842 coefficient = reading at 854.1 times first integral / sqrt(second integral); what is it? 1299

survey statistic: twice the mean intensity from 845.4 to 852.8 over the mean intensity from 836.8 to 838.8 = 2.05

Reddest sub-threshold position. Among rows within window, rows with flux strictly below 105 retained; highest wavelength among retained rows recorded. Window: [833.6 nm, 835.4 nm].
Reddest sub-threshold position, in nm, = 835.3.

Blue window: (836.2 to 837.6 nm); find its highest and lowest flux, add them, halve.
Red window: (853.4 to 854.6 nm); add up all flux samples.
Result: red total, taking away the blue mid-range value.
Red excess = 595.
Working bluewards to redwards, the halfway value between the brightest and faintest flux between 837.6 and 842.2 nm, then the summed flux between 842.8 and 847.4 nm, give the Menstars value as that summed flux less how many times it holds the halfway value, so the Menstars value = 2424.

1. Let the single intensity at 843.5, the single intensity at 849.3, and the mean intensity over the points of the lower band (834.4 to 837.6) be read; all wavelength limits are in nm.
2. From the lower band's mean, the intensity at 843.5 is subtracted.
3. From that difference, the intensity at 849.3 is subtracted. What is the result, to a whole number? -130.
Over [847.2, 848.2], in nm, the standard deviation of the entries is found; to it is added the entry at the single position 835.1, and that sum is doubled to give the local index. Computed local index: 226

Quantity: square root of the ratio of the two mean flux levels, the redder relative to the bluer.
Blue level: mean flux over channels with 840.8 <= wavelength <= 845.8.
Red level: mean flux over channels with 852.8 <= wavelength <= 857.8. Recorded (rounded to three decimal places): 1.030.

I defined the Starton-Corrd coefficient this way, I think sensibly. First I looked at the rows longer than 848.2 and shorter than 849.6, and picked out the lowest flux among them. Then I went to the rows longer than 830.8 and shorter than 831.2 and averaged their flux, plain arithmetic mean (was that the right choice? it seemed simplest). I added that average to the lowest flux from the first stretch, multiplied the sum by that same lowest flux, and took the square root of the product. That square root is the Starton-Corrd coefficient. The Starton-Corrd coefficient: 142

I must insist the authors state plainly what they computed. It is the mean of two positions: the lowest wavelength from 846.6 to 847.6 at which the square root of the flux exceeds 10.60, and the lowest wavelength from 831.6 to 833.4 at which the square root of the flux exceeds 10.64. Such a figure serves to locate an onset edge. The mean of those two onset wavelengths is 839.20 nm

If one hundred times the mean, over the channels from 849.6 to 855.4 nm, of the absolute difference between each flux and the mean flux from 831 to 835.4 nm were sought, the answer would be 764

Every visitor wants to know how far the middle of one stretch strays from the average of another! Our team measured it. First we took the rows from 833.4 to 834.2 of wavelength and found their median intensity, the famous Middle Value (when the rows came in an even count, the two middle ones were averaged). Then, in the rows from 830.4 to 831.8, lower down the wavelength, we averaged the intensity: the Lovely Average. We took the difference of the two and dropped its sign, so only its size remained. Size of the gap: 3.0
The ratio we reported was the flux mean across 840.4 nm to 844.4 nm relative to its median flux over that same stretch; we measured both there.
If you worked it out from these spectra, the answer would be 0.96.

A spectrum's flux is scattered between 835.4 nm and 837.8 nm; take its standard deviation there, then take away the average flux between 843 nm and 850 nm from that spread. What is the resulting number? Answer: -101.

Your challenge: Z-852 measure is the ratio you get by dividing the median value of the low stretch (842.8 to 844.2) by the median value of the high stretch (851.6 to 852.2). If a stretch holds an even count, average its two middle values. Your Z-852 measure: 0.928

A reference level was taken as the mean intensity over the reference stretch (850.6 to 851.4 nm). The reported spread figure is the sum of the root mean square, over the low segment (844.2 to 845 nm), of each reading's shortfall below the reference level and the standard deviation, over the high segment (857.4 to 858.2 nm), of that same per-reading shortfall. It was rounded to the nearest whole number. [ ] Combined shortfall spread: 12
